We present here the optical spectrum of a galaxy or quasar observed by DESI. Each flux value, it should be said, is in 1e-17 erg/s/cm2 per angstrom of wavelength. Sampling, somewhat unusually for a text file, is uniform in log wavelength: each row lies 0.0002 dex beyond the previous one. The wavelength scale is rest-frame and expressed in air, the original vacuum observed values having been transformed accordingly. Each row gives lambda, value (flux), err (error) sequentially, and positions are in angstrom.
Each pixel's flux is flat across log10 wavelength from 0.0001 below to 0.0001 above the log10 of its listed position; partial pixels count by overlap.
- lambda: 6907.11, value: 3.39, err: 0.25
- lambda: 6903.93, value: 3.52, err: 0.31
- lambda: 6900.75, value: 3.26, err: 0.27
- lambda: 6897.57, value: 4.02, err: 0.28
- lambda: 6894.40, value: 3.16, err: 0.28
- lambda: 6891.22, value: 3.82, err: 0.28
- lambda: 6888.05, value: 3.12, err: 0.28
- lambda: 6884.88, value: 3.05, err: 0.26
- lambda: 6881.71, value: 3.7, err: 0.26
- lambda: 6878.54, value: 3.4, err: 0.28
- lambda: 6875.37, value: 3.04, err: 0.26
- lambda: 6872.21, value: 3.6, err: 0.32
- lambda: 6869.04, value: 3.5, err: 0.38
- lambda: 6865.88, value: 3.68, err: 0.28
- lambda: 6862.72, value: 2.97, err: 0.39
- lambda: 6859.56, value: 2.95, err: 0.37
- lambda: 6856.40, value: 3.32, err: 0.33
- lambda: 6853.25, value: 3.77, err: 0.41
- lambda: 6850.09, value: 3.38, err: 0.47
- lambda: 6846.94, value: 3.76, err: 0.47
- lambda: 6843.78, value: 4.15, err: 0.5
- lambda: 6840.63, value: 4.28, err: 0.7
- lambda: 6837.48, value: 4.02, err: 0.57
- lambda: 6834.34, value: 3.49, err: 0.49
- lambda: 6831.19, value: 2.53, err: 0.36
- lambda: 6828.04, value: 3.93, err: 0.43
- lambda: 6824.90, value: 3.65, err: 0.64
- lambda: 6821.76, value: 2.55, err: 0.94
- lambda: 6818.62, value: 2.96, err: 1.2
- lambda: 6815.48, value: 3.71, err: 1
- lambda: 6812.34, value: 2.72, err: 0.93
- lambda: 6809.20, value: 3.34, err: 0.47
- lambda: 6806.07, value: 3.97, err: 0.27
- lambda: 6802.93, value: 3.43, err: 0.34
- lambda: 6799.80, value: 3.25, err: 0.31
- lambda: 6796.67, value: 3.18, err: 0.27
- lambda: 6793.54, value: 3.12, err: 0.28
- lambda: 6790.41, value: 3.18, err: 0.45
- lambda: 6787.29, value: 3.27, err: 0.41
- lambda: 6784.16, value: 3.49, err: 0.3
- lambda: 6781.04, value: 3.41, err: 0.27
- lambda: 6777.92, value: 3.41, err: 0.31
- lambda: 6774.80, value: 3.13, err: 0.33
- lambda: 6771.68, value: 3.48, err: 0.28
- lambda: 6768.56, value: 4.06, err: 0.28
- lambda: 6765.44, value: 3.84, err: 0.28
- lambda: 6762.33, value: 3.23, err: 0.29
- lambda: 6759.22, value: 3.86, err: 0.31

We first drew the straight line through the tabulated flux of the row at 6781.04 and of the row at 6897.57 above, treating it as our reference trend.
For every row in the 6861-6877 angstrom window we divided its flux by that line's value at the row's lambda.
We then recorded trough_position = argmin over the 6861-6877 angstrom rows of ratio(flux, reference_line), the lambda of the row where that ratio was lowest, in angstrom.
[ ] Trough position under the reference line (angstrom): 6862.72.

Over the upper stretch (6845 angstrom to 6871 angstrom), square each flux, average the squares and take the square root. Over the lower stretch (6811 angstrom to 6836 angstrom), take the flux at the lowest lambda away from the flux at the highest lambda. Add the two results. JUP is 4.20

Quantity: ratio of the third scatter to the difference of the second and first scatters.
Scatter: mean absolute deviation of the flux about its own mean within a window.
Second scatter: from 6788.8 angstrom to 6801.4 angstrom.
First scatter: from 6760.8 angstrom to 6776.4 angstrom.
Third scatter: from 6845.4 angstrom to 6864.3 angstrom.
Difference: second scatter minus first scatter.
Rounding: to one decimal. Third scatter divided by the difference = -1.0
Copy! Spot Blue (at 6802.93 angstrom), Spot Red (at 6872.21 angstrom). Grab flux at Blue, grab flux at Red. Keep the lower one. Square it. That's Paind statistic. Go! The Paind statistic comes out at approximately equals 11.8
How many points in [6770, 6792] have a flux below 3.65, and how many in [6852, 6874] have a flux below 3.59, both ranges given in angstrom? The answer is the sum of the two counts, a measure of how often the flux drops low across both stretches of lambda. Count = 11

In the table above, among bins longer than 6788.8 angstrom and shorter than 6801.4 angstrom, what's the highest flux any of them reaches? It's 3.25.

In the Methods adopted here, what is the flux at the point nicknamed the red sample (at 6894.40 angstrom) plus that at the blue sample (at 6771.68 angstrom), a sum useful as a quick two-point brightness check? 6.6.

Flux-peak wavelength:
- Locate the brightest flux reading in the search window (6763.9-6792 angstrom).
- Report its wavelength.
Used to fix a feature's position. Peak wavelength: 6768.56 angstrom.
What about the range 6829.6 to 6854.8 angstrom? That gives 6840.63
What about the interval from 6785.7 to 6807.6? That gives 6806.07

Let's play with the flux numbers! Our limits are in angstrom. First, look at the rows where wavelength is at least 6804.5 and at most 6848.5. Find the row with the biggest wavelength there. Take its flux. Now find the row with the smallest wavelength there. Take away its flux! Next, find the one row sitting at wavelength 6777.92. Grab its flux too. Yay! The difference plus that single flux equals 3.2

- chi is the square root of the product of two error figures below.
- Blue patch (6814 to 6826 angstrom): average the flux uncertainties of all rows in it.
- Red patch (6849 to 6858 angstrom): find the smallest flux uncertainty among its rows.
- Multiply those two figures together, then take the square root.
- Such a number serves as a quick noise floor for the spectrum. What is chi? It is 0.56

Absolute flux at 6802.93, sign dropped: 3.43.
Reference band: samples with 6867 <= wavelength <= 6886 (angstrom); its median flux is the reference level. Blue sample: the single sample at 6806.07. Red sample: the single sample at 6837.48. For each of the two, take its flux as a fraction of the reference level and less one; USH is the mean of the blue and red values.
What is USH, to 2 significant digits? 0.16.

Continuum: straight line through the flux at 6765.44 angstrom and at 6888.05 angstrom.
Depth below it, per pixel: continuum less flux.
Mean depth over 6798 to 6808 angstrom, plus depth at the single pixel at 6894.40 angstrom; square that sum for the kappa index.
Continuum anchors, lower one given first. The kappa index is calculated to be 0.00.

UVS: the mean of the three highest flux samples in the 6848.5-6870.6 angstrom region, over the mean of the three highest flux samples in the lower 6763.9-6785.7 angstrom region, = 0.96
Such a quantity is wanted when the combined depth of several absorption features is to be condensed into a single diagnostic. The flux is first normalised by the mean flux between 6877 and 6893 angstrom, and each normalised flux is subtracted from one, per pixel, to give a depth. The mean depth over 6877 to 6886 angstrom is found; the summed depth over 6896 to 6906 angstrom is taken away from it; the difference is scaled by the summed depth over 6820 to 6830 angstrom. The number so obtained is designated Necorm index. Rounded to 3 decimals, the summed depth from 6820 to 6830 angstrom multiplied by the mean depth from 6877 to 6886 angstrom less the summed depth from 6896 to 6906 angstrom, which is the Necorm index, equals 0.006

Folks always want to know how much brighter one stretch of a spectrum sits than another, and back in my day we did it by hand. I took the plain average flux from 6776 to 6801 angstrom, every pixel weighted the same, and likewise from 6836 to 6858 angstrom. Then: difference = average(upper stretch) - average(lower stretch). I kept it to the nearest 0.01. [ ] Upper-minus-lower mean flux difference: 0.52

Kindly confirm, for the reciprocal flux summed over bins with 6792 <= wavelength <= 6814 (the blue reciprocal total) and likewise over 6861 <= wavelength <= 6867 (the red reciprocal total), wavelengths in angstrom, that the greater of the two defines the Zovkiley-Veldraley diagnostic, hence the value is 2.15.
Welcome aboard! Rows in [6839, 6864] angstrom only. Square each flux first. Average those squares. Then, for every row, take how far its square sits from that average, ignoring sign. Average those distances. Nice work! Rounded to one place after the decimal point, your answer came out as 3.0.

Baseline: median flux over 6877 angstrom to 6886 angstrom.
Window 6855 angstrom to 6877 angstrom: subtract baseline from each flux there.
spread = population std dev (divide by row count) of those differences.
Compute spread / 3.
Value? 0.10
